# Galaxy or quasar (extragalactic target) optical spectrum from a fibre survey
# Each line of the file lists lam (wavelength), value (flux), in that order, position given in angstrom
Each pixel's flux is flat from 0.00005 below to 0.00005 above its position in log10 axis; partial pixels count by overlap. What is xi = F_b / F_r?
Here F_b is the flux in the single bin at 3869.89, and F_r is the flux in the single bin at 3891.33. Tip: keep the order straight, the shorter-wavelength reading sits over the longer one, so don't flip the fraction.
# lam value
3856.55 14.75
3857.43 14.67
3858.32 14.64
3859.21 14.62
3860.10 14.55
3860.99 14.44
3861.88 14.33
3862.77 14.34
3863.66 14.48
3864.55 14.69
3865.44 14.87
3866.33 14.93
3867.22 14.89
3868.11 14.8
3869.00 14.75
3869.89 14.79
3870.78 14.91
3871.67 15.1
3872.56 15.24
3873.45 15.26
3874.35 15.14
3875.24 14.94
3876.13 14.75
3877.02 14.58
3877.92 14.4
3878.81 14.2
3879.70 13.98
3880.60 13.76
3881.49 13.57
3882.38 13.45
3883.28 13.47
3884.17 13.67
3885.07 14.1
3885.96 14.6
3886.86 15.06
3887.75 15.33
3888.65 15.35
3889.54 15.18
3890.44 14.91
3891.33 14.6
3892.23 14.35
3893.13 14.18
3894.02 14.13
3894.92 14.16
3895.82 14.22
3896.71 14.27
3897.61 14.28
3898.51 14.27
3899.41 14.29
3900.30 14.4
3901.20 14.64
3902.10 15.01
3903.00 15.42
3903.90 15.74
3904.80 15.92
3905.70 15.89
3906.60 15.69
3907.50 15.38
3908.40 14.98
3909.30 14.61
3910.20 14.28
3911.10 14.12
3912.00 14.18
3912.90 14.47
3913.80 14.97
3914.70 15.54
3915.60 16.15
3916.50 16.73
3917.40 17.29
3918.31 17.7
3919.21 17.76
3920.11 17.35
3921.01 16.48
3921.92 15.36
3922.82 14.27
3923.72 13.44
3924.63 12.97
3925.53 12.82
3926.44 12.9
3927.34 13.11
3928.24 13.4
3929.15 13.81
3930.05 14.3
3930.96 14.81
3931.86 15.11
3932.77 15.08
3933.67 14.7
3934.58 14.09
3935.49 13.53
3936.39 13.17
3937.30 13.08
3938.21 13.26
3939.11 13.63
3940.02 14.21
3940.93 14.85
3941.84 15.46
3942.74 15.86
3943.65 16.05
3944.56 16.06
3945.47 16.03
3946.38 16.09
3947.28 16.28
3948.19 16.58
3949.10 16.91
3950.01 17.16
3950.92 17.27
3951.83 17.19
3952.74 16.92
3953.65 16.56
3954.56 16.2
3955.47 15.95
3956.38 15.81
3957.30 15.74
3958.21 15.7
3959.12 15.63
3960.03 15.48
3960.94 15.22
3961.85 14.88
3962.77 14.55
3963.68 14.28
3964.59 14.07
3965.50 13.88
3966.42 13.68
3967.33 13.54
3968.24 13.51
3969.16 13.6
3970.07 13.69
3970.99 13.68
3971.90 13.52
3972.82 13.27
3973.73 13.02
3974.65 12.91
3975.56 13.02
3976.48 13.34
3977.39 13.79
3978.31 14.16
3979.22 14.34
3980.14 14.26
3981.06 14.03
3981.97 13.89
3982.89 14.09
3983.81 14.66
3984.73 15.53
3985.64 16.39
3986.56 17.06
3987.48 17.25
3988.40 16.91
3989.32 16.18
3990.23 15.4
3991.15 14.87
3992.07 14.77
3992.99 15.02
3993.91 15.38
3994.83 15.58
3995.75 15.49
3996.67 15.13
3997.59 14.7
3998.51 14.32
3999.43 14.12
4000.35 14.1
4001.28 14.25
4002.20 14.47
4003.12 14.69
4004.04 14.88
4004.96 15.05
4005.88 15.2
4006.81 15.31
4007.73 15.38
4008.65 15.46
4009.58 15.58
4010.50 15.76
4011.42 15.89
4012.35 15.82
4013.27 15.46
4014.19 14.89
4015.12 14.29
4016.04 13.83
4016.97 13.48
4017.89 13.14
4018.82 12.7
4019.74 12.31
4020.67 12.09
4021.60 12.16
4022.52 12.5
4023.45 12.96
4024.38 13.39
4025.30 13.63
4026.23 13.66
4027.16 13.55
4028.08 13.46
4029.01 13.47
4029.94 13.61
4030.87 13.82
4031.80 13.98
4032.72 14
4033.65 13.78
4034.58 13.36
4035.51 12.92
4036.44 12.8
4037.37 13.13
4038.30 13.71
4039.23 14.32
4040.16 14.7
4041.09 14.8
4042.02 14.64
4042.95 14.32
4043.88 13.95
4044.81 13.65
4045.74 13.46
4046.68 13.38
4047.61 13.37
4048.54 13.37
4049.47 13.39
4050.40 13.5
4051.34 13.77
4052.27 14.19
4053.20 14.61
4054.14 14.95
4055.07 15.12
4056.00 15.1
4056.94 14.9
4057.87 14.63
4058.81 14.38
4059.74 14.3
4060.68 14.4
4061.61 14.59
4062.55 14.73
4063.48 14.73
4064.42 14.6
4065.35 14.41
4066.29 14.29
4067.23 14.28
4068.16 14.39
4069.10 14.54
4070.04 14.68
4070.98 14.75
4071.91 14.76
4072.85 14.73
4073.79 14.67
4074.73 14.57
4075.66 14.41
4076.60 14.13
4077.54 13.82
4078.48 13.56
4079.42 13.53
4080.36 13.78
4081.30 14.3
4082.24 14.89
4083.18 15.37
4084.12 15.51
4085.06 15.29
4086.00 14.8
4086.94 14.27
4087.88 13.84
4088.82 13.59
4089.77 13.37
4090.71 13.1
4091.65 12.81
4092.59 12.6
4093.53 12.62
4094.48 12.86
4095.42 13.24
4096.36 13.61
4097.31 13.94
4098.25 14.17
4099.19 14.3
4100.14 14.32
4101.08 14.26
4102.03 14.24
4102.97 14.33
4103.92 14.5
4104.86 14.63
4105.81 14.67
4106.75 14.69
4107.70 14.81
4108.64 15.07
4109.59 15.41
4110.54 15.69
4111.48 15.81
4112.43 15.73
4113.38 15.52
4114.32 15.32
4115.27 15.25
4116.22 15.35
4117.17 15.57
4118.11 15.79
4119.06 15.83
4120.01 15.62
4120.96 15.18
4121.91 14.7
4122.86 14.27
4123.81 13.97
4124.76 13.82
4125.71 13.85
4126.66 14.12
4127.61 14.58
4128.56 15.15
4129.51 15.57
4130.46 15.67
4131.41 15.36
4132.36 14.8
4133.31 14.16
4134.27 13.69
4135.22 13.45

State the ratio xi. 1.01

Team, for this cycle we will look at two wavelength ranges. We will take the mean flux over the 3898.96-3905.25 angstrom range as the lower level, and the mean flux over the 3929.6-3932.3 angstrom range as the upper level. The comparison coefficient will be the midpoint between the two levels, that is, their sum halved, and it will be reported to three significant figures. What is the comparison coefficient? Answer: 14.9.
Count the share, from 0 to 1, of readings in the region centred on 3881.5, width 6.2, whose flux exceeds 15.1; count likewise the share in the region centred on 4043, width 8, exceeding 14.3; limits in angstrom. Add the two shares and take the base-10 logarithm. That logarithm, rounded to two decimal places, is -0.26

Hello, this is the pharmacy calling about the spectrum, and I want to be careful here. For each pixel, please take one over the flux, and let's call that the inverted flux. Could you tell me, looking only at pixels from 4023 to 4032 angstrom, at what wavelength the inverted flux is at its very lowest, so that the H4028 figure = 4031.80 angstrom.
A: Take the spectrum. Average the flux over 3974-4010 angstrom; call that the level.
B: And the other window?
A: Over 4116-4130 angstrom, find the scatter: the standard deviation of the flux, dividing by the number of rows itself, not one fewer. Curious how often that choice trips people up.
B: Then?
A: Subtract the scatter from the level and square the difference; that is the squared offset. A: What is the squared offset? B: 201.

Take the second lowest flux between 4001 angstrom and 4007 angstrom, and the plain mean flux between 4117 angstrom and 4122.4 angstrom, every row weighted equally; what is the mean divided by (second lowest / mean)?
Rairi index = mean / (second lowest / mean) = 16.5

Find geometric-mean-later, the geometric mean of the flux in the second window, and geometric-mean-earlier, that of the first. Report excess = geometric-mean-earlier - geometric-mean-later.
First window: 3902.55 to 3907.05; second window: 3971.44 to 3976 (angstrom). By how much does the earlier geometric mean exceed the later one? 2.6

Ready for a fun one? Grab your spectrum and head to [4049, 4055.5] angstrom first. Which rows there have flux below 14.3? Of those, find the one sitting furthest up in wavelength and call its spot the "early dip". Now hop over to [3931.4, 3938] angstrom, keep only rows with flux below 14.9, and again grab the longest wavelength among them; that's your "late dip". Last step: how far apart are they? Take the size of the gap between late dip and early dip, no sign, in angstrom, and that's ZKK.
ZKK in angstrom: 115.0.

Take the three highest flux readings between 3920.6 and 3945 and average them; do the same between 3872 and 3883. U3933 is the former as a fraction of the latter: 1.06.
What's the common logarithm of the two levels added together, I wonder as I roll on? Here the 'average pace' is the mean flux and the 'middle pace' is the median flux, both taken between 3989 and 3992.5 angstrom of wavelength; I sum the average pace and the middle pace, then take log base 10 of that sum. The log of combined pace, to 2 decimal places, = 1.48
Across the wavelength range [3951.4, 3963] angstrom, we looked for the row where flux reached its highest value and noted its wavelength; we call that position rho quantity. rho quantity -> 3951.83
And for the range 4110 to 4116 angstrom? 4111.48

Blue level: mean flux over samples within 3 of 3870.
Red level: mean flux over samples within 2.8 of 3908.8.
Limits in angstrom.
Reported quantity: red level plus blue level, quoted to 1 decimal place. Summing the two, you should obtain 29.8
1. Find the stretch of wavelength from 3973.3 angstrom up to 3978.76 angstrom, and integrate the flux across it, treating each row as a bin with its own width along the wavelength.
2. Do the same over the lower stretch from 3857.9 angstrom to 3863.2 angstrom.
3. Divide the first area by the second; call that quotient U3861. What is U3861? 0.95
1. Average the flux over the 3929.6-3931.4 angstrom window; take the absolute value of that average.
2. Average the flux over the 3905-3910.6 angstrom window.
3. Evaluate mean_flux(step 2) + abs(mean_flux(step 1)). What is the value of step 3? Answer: 29.7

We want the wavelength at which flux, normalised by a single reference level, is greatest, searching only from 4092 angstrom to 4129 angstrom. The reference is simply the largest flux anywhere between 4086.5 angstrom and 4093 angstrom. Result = 4119.06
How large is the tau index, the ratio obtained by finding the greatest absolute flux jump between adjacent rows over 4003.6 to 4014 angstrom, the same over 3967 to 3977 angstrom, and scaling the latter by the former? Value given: 0.9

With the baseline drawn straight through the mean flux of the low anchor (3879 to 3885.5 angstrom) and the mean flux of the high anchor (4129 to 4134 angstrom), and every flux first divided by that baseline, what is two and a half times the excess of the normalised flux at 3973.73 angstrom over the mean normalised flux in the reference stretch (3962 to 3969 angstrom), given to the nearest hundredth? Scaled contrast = -0.17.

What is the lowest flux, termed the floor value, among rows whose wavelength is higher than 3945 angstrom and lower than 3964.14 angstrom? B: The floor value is 14.28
